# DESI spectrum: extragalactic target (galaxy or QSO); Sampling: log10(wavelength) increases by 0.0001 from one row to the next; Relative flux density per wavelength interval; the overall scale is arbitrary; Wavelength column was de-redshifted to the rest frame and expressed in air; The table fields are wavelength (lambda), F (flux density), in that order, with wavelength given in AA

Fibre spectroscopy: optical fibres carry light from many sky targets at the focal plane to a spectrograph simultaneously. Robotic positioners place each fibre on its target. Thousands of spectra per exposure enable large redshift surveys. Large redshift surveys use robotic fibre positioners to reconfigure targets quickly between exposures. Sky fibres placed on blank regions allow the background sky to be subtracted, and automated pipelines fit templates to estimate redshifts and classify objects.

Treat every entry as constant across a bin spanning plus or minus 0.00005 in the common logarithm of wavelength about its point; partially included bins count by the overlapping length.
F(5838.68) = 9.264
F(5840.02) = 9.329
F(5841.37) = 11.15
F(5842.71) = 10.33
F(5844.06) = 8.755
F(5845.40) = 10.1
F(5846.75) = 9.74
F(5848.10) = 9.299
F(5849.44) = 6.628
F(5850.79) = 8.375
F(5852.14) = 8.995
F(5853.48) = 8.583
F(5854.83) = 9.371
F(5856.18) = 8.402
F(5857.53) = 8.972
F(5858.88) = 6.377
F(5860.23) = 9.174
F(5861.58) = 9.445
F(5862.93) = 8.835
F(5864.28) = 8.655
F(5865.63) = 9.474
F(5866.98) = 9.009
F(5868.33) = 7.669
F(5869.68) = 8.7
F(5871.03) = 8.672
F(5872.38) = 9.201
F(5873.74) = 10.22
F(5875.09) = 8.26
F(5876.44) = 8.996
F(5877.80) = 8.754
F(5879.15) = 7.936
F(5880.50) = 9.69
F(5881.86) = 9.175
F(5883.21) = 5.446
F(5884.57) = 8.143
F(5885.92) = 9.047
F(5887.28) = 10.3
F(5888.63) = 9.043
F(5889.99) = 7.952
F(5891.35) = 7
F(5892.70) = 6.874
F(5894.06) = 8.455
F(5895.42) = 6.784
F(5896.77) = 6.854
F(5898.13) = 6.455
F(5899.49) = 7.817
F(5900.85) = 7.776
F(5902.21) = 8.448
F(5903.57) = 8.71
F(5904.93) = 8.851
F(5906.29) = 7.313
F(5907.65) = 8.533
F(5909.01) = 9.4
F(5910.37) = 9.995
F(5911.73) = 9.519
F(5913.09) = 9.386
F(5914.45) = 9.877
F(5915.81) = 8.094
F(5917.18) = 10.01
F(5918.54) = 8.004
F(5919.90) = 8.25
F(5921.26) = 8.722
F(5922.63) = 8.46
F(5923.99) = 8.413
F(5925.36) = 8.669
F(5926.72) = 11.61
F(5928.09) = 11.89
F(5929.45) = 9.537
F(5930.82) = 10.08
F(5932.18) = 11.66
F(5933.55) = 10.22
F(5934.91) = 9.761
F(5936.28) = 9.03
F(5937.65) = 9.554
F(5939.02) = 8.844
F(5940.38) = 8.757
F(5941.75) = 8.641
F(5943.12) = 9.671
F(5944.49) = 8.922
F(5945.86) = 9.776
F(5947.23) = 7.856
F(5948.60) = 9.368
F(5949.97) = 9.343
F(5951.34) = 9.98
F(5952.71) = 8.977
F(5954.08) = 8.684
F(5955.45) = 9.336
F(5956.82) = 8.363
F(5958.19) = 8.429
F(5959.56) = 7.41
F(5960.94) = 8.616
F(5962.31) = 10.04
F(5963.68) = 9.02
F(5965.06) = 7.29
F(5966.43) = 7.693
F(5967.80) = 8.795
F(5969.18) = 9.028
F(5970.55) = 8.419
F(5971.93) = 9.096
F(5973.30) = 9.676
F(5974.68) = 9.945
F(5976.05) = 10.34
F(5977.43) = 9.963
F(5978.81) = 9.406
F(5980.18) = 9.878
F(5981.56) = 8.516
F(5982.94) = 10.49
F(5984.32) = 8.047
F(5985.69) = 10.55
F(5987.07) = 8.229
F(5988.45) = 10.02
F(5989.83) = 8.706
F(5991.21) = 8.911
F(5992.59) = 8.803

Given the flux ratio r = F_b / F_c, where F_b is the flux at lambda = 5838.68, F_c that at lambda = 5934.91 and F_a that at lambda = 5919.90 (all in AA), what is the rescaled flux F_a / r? 8.7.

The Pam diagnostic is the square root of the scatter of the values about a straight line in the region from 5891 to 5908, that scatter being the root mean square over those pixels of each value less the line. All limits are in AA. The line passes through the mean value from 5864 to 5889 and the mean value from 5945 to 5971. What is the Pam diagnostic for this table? 1.16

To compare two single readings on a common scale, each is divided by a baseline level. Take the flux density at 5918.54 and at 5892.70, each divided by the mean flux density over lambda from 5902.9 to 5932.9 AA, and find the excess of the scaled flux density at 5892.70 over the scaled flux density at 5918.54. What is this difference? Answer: -0.1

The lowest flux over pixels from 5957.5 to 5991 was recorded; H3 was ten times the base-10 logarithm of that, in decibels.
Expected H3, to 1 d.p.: 8.6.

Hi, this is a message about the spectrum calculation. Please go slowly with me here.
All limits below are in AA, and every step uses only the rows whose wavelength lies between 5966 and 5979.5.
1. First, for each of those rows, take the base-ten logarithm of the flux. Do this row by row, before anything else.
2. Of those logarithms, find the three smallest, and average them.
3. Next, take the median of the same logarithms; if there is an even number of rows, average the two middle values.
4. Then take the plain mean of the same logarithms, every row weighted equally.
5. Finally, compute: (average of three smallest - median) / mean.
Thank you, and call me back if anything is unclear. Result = -0.05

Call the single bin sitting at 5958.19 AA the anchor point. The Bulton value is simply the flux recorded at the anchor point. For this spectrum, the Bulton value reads 8.429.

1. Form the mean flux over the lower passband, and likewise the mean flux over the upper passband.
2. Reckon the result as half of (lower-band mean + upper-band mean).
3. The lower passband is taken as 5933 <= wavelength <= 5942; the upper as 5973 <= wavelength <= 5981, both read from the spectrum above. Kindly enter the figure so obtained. 9.56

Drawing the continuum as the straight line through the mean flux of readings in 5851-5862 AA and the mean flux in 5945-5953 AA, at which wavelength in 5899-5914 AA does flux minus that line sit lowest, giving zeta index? 5906.29 AA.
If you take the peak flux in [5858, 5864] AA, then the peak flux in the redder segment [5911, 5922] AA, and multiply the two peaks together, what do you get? 95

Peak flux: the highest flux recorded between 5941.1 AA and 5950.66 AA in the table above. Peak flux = 9.776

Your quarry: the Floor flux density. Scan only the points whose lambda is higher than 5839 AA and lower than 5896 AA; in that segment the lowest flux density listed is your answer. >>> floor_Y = 5.446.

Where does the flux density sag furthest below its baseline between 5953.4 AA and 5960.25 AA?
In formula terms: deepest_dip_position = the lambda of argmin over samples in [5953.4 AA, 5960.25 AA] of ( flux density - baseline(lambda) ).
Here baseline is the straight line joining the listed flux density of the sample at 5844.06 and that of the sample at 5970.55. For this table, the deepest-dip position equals 5959.56 AA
